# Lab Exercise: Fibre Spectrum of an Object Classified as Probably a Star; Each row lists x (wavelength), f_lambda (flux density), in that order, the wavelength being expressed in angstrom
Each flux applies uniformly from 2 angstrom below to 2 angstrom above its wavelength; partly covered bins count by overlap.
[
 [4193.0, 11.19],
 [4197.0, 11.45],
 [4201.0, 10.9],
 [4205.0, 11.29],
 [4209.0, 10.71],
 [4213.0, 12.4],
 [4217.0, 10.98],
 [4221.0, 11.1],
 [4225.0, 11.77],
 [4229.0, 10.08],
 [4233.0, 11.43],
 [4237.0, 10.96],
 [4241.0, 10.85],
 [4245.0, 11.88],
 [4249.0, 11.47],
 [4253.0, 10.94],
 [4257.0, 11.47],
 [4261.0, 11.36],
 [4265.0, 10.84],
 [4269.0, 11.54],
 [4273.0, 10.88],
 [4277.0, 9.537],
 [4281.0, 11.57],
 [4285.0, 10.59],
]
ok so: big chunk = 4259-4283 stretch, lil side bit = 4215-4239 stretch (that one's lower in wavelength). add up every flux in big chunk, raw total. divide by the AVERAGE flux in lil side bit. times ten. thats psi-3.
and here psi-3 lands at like 59.46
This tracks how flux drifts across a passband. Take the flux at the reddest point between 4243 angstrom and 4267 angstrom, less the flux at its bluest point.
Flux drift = -1.0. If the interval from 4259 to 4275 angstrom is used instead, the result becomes -0.5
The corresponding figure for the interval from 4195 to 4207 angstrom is -0.2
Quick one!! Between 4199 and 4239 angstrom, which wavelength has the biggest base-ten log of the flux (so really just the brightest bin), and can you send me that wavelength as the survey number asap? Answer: 4213.0 angstrom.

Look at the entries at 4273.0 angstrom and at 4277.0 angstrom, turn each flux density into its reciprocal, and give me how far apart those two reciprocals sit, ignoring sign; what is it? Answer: 0.013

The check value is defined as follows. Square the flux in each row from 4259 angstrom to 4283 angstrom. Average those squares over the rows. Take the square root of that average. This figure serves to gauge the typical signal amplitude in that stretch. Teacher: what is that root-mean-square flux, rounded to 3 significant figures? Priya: 11.0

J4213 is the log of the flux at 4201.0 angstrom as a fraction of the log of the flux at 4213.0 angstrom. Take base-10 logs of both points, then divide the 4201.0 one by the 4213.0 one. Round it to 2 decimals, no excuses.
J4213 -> 0.95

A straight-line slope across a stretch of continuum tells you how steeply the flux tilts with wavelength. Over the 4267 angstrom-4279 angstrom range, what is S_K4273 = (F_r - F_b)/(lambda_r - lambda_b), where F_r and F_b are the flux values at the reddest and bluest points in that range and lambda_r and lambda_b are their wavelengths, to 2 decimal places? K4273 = -0.25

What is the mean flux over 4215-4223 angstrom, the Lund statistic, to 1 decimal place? 11.0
